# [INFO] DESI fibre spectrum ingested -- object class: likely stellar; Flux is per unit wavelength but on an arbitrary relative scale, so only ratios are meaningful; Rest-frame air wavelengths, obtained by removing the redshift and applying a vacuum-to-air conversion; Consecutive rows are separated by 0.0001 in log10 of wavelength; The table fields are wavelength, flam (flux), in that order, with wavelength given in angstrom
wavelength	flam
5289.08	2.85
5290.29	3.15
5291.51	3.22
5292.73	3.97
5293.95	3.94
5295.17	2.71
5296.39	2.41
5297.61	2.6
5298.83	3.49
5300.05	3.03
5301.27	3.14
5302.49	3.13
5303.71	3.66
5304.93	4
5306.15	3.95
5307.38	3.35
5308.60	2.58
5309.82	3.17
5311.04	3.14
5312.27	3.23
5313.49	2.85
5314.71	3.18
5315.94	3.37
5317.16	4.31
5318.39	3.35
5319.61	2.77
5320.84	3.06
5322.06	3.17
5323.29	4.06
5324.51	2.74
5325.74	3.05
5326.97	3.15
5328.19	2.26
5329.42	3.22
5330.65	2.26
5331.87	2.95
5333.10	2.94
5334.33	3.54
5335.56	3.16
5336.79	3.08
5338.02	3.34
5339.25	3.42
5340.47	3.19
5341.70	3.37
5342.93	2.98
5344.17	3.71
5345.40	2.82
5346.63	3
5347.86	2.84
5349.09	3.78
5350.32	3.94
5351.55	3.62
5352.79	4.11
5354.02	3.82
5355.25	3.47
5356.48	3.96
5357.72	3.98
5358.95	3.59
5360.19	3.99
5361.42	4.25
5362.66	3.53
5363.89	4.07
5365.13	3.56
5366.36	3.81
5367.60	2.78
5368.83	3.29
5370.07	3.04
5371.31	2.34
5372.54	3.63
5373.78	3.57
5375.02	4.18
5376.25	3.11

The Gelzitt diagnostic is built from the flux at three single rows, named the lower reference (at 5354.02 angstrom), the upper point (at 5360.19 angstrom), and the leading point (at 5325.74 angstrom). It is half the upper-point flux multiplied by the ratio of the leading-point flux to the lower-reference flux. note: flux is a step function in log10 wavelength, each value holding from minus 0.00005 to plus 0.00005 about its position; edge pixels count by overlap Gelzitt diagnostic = 1.6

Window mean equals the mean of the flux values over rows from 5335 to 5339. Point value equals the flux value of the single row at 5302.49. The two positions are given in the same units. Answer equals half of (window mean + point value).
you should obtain 3.2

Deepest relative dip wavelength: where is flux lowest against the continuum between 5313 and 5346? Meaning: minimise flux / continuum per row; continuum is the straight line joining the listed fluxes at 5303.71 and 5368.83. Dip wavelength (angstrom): 5328.19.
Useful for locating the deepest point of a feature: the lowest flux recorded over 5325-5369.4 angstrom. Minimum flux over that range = 2.26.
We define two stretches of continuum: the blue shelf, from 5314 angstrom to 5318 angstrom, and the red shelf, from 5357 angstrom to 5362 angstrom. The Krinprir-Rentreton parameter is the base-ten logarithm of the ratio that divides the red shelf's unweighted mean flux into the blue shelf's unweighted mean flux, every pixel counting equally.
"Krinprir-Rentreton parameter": -0.04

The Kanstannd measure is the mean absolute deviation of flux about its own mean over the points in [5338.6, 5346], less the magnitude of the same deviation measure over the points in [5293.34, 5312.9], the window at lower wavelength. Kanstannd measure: -0.13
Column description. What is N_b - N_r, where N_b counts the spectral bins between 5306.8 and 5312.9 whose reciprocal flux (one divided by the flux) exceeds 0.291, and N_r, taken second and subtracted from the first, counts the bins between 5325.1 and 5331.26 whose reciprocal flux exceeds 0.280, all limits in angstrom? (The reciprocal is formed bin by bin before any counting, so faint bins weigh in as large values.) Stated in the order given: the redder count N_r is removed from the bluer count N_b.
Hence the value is 0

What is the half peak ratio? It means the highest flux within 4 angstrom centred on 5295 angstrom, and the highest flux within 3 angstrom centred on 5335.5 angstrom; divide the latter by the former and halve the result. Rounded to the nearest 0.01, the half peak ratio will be 0.45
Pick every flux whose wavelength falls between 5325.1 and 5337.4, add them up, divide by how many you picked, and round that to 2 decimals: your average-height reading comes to 2.96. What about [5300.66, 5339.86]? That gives 3.21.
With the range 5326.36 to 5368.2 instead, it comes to 3.40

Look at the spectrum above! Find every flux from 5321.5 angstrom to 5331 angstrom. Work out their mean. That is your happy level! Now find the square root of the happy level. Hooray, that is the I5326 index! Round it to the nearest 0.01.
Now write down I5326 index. 1.73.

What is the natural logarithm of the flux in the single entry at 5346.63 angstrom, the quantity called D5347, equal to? 1.10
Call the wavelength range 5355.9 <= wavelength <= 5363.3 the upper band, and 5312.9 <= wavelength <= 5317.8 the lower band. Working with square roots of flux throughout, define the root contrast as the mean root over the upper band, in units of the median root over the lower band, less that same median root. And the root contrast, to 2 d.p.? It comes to -0.72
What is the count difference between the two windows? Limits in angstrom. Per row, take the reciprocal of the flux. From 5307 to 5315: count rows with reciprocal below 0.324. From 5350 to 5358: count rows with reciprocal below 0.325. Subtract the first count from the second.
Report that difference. 2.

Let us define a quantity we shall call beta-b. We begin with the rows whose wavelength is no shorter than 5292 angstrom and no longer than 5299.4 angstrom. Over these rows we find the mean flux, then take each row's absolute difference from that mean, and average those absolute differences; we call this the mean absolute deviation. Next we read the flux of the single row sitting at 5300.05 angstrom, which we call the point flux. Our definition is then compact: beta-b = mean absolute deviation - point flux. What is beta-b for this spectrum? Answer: -2.4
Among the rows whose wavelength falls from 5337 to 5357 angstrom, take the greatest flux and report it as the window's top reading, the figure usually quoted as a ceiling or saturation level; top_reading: 4.11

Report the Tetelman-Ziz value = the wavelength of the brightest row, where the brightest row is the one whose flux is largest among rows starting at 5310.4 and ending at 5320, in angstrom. 5317.16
